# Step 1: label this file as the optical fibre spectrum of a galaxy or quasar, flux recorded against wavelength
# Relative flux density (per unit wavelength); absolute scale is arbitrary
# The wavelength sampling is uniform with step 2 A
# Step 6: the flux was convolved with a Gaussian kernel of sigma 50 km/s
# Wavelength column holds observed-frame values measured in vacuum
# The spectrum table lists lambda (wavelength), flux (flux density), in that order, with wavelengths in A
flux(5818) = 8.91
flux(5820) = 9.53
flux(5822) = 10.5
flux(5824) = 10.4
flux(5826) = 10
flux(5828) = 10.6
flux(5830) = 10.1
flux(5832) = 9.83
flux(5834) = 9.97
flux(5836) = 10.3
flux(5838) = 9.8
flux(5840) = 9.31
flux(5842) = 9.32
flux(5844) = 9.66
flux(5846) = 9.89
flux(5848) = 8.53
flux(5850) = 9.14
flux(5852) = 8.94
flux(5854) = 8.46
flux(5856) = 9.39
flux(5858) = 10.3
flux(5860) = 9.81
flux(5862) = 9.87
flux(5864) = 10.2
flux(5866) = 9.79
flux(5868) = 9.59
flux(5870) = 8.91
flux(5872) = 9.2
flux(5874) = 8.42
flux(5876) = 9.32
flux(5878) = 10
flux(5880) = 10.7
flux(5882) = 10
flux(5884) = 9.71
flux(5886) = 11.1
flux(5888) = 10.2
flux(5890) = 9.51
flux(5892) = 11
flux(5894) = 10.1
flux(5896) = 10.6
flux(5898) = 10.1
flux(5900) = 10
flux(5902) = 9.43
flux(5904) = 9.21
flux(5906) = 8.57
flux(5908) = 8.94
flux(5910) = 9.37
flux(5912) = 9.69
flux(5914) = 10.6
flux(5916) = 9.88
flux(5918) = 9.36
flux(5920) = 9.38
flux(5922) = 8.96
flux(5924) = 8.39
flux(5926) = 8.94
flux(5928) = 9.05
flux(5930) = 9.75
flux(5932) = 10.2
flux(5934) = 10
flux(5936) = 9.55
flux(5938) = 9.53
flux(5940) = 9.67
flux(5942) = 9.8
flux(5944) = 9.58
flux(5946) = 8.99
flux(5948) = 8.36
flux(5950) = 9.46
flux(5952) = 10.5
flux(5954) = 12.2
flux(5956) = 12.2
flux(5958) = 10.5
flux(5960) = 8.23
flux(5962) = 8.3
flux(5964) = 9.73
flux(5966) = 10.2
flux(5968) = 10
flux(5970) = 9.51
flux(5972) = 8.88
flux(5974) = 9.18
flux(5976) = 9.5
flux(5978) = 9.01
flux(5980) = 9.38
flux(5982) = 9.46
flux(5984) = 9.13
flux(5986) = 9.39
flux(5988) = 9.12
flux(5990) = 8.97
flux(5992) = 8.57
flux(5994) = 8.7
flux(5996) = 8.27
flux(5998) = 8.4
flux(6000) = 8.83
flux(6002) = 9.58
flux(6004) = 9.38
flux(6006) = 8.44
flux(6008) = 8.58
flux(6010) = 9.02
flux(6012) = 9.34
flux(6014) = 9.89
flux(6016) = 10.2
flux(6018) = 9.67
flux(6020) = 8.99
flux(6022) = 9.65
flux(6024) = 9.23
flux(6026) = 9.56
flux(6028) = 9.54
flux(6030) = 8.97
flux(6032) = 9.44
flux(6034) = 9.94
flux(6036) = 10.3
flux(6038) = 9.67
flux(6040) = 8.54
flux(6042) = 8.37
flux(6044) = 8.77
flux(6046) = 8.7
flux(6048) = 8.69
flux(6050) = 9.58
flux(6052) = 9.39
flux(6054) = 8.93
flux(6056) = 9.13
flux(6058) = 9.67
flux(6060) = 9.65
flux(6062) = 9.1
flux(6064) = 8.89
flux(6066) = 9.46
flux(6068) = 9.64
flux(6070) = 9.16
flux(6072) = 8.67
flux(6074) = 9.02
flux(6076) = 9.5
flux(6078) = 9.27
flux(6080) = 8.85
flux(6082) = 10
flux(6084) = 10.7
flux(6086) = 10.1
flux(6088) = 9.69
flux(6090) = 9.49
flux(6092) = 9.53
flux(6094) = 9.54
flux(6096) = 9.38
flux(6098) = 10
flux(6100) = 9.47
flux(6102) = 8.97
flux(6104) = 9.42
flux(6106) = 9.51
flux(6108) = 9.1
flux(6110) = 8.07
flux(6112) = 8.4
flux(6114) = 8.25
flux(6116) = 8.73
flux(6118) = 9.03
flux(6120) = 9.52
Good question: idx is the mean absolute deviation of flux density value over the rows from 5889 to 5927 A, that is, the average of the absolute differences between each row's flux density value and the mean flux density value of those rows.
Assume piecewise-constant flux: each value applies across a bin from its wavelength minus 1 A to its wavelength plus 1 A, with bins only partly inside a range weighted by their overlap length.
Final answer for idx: 0.56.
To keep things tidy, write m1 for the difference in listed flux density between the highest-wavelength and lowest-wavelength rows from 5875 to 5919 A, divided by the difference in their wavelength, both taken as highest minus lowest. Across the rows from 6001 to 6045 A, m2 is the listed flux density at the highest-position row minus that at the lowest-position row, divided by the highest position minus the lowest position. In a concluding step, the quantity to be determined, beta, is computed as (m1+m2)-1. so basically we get -1.018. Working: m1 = 0.001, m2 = -0.019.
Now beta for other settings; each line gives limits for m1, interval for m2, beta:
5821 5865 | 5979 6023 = -1.001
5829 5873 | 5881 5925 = -1.060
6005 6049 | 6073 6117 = -1.001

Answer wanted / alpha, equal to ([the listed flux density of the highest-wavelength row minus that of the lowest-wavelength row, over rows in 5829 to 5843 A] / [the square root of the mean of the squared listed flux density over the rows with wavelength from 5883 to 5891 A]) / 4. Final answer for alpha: -0.02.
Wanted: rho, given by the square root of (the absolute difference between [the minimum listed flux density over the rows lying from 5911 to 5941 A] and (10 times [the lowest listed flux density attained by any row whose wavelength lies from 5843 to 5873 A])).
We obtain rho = 8.73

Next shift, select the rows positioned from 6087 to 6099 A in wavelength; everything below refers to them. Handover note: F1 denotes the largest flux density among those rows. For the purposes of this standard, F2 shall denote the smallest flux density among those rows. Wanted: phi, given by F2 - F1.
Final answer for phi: -0.6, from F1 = 10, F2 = 9.38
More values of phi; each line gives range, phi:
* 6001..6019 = -1.8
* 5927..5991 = -4.0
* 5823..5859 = -2.1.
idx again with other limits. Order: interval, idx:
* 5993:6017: 0.52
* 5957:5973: 0.71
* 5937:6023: 0.59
